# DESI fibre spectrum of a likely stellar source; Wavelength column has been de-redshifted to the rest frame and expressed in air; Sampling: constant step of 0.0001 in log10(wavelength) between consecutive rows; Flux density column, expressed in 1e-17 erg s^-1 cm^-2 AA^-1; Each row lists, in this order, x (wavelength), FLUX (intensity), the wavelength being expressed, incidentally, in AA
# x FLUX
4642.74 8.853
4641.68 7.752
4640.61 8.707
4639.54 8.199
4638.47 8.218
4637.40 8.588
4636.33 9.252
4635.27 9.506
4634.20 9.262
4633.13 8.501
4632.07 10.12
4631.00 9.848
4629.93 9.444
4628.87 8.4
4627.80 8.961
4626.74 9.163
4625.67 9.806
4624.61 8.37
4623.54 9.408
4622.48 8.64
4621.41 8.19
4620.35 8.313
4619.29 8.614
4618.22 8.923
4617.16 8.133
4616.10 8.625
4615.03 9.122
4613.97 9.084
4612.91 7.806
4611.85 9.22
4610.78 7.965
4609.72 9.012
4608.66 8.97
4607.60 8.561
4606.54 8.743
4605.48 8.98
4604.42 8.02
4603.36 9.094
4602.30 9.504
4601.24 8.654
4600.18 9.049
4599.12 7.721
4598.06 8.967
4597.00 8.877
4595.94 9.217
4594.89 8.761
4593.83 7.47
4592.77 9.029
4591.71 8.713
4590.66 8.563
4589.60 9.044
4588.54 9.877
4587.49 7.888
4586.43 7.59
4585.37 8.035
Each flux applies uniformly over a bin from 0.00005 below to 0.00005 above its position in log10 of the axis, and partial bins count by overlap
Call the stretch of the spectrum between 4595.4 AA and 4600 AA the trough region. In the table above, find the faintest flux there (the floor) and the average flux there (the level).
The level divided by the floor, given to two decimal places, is 1.13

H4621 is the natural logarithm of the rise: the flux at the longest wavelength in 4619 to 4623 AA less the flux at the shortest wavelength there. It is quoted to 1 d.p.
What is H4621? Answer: -3.6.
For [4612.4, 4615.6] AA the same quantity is 0.3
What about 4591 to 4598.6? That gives -1.4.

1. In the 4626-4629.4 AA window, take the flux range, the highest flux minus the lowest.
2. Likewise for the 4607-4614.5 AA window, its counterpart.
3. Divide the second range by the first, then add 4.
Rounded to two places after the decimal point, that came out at 5.85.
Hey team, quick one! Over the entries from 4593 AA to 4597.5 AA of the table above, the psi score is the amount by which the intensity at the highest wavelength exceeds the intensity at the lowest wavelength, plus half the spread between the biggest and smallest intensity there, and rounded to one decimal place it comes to 2.3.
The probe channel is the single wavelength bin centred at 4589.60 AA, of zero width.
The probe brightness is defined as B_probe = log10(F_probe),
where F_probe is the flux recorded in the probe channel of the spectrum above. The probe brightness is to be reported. 0.956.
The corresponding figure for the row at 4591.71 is 0.940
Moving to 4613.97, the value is 0.958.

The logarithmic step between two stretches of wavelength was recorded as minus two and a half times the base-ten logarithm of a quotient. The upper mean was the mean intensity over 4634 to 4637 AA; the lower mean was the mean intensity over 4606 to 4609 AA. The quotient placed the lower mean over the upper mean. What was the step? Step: 0.07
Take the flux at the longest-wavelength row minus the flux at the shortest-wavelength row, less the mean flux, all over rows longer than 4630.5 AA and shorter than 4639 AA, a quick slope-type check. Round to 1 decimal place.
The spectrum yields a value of -10.8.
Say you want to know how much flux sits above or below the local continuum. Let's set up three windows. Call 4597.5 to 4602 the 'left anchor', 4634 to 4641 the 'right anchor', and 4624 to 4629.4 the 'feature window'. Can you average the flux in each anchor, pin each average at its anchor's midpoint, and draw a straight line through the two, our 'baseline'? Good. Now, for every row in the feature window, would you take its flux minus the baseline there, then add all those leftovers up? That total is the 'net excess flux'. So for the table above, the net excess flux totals 0.9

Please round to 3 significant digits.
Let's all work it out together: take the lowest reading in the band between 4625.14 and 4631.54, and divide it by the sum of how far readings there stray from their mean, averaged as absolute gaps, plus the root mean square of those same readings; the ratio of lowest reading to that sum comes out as 0.865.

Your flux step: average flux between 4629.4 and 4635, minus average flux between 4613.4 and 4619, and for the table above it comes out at 0.7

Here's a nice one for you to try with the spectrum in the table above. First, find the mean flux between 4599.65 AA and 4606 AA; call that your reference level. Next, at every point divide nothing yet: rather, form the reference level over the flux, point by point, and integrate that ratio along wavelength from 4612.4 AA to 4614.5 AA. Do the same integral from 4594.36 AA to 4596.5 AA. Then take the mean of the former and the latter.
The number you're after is 2.17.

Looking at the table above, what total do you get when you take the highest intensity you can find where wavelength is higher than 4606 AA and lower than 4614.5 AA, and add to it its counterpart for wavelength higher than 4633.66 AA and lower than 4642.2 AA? 18.7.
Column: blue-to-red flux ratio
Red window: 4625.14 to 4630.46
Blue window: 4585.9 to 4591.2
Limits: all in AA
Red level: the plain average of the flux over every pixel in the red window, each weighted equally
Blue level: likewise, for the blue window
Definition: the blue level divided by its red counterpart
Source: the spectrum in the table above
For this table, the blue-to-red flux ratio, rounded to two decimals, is 0.94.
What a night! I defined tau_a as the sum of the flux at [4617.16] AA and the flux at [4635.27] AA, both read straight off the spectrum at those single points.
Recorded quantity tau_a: 17.6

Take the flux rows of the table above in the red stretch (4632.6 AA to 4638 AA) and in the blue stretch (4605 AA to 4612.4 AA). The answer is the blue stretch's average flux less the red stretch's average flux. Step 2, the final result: -0.24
